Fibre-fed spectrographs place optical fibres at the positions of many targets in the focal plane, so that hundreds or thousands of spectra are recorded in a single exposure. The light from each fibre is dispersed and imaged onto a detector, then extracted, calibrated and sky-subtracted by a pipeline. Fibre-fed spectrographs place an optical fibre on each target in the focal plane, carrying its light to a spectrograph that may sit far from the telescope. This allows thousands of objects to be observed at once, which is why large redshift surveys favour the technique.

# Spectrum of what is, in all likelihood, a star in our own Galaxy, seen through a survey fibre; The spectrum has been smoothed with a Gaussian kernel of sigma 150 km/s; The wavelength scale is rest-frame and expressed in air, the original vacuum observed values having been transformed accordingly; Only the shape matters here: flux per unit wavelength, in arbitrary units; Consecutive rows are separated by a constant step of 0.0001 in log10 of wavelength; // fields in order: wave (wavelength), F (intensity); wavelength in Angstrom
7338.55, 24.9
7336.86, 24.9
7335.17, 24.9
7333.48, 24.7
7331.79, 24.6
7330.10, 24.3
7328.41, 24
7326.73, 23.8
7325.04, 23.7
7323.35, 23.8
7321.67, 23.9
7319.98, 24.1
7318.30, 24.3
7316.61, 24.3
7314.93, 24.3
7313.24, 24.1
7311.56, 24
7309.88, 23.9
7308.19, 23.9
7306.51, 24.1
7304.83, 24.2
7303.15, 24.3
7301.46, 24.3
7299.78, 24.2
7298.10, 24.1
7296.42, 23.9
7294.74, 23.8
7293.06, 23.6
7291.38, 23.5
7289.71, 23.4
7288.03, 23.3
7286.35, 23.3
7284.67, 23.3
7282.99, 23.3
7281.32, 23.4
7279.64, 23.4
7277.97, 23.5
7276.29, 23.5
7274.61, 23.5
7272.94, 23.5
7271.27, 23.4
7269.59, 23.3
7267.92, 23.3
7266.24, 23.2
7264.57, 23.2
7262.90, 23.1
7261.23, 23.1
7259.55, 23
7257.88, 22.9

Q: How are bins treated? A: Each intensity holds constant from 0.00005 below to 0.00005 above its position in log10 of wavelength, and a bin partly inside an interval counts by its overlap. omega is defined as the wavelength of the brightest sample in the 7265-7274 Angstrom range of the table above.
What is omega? 7272.94 Angstrom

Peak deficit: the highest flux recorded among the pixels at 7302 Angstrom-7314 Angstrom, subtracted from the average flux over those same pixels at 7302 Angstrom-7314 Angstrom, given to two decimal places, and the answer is -0.23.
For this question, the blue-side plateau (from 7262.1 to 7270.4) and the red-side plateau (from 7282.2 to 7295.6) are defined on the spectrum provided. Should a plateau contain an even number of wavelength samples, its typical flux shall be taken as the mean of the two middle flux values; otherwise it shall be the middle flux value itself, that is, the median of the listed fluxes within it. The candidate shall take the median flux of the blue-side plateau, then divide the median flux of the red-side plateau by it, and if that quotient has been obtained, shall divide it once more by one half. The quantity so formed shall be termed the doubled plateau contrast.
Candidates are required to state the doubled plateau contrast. 2.01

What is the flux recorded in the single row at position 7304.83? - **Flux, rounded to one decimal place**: 24.2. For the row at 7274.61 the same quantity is 23.5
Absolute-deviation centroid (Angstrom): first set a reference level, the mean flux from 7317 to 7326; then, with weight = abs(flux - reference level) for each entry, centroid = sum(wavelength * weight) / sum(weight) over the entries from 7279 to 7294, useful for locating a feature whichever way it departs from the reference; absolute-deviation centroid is 7285.9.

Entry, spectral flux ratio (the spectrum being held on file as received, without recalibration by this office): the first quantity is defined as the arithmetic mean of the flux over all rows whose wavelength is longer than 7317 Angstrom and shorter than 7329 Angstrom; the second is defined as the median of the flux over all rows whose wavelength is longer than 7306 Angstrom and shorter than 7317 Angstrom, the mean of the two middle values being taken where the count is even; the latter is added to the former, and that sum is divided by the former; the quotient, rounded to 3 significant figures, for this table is 2.01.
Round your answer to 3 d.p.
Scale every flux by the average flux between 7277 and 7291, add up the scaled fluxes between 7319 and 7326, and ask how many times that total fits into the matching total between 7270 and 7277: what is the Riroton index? 0.983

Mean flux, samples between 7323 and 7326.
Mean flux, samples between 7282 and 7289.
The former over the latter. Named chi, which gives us 1.02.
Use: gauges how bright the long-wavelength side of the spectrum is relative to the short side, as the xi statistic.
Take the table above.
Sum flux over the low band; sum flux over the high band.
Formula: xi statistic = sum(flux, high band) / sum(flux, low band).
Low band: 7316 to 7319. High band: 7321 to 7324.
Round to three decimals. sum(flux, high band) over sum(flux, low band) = 0.981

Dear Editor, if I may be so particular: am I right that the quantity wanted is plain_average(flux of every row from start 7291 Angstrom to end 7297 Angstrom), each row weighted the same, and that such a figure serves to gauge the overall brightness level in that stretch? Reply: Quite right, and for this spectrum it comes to 23.7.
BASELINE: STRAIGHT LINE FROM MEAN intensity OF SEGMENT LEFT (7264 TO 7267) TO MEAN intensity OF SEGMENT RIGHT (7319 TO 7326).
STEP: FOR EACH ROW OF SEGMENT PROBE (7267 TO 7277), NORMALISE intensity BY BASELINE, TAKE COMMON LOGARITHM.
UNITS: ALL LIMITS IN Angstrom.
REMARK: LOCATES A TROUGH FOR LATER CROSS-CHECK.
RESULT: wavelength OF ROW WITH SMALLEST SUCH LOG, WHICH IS 7269.59 Angstrom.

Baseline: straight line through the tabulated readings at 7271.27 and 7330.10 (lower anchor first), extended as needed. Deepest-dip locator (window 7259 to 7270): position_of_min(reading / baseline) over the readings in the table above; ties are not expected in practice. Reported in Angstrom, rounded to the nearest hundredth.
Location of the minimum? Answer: 7259.55 Angstrom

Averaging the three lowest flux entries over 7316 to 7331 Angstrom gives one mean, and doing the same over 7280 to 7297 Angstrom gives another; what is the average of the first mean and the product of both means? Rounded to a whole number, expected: 289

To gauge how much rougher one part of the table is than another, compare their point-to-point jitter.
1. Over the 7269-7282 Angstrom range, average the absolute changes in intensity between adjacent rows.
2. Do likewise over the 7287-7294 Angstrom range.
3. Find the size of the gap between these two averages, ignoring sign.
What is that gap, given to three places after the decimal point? 0.057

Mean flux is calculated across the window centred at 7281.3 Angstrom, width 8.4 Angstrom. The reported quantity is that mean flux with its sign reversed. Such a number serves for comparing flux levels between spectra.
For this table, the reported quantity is -23.4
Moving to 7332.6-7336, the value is -24.8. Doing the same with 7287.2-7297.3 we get -23.6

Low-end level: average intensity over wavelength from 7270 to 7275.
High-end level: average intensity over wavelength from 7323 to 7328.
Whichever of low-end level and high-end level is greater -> 23.8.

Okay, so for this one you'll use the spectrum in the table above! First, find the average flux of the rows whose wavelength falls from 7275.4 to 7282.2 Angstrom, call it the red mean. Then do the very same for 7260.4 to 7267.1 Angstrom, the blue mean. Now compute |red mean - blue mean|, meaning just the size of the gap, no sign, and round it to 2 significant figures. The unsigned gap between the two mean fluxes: 0.30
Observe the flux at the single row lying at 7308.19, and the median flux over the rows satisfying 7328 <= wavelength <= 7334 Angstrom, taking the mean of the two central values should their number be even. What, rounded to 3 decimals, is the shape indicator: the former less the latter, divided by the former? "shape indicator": -0.023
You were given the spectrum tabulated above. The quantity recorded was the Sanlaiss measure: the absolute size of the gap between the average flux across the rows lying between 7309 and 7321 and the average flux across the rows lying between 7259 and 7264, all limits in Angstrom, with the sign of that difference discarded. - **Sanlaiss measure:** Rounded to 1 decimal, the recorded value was 1.1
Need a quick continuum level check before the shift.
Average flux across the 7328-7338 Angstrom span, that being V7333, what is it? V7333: 24.6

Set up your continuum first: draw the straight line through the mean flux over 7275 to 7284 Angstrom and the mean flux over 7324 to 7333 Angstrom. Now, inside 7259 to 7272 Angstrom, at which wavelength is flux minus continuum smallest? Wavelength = 7259.55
